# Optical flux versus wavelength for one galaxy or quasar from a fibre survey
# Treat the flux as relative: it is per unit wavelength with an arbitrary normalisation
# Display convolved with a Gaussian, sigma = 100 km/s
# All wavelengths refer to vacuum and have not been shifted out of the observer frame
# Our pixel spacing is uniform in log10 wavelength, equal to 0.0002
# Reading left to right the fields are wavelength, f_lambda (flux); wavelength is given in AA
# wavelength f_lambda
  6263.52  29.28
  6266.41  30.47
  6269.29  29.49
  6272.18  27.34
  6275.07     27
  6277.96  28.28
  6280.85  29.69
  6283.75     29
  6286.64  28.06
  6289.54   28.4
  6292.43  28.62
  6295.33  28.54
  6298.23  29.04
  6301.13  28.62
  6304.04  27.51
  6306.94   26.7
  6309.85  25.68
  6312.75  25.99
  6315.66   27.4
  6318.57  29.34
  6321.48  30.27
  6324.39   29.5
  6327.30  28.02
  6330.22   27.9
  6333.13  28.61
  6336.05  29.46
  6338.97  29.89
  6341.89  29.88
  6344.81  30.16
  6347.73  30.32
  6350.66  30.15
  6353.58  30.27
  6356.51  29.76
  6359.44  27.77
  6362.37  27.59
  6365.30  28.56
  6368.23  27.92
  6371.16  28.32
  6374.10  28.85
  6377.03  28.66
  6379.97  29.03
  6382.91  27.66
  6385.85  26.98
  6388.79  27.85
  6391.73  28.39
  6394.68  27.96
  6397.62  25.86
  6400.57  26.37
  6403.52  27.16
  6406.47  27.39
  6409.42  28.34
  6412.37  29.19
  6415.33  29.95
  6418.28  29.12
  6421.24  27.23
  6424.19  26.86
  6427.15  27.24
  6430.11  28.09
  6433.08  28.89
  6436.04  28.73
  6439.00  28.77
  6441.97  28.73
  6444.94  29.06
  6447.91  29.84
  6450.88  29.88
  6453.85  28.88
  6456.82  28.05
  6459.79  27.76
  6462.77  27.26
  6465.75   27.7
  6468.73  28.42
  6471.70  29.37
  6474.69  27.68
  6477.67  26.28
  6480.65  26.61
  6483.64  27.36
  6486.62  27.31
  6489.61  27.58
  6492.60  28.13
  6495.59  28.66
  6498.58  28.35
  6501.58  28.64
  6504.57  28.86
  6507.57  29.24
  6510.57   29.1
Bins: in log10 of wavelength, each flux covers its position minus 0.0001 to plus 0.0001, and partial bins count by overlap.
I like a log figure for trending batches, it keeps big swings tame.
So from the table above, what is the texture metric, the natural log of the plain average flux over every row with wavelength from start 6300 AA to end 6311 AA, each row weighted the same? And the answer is 3.30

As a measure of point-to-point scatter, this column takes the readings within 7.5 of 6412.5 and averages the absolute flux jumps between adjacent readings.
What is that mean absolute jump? 0.85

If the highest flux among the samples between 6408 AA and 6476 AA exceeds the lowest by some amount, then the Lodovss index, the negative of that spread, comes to -3.09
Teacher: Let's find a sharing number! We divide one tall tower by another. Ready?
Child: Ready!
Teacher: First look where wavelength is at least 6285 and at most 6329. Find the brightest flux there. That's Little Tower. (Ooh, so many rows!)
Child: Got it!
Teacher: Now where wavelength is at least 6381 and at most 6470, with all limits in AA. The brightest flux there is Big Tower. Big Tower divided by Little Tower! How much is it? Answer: 0.99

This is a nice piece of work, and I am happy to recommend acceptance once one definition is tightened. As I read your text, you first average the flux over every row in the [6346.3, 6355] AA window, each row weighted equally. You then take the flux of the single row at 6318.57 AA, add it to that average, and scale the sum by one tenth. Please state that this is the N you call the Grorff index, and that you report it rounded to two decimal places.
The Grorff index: 5.96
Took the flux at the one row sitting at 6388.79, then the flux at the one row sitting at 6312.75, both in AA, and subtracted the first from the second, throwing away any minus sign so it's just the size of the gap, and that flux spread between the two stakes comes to 1.9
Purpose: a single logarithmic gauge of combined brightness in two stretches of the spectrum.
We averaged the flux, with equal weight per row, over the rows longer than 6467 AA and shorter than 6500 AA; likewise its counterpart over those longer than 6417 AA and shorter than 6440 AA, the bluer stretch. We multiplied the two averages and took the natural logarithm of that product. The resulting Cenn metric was 6.66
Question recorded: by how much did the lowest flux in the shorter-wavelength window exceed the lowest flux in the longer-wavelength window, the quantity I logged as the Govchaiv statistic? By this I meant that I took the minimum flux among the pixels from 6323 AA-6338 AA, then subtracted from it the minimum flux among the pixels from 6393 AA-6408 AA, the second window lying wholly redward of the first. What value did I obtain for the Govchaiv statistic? 2.0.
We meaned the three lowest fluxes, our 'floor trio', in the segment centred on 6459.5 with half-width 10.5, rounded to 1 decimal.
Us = 27.6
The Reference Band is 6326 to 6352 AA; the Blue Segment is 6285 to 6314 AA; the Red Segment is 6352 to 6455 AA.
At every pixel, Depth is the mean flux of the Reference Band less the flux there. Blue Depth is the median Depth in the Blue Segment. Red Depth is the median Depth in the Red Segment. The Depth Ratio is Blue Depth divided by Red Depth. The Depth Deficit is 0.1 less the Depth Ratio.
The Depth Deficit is -1.1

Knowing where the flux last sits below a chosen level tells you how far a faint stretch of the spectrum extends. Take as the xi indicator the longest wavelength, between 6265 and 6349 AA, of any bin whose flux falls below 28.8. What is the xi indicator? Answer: 6333.13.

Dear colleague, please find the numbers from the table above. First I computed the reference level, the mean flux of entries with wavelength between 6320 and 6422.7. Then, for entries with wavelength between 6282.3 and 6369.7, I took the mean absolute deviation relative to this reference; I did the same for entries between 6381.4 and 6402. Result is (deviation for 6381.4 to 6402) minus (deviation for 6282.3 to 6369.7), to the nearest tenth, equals 0.3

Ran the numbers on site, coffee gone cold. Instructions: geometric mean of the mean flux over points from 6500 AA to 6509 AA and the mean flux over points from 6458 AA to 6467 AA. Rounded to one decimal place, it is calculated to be 28.2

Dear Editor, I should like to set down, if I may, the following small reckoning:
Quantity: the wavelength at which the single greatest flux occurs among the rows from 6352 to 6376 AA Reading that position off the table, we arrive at 6353.58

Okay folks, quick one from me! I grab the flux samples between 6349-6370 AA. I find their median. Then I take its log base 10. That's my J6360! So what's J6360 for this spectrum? 1.456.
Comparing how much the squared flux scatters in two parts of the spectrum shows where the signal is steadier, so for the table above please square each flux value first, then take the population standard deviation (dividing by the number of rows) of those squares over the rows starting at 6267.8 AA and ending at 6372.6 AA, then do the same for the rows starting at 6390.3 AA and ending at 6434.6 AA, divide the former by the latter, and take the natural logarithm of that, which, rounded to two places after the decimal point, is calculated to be 0.10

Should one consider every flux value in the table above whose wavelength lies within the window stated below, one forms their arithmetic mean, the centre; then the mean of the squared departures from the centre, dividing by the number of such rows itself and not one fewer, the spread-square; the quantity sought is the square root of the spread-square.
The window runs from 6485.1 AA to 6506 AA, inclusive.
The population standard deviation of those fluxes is 0.54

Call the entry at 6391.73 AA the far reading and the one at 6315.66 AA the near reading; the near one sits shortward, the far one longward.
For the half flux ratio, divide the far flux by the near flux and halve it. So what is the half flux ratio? 0.518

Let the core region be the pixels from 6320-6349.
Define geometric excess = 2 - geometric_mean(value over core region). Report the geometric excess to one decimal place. -27.4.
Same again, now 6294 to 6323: -25.9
